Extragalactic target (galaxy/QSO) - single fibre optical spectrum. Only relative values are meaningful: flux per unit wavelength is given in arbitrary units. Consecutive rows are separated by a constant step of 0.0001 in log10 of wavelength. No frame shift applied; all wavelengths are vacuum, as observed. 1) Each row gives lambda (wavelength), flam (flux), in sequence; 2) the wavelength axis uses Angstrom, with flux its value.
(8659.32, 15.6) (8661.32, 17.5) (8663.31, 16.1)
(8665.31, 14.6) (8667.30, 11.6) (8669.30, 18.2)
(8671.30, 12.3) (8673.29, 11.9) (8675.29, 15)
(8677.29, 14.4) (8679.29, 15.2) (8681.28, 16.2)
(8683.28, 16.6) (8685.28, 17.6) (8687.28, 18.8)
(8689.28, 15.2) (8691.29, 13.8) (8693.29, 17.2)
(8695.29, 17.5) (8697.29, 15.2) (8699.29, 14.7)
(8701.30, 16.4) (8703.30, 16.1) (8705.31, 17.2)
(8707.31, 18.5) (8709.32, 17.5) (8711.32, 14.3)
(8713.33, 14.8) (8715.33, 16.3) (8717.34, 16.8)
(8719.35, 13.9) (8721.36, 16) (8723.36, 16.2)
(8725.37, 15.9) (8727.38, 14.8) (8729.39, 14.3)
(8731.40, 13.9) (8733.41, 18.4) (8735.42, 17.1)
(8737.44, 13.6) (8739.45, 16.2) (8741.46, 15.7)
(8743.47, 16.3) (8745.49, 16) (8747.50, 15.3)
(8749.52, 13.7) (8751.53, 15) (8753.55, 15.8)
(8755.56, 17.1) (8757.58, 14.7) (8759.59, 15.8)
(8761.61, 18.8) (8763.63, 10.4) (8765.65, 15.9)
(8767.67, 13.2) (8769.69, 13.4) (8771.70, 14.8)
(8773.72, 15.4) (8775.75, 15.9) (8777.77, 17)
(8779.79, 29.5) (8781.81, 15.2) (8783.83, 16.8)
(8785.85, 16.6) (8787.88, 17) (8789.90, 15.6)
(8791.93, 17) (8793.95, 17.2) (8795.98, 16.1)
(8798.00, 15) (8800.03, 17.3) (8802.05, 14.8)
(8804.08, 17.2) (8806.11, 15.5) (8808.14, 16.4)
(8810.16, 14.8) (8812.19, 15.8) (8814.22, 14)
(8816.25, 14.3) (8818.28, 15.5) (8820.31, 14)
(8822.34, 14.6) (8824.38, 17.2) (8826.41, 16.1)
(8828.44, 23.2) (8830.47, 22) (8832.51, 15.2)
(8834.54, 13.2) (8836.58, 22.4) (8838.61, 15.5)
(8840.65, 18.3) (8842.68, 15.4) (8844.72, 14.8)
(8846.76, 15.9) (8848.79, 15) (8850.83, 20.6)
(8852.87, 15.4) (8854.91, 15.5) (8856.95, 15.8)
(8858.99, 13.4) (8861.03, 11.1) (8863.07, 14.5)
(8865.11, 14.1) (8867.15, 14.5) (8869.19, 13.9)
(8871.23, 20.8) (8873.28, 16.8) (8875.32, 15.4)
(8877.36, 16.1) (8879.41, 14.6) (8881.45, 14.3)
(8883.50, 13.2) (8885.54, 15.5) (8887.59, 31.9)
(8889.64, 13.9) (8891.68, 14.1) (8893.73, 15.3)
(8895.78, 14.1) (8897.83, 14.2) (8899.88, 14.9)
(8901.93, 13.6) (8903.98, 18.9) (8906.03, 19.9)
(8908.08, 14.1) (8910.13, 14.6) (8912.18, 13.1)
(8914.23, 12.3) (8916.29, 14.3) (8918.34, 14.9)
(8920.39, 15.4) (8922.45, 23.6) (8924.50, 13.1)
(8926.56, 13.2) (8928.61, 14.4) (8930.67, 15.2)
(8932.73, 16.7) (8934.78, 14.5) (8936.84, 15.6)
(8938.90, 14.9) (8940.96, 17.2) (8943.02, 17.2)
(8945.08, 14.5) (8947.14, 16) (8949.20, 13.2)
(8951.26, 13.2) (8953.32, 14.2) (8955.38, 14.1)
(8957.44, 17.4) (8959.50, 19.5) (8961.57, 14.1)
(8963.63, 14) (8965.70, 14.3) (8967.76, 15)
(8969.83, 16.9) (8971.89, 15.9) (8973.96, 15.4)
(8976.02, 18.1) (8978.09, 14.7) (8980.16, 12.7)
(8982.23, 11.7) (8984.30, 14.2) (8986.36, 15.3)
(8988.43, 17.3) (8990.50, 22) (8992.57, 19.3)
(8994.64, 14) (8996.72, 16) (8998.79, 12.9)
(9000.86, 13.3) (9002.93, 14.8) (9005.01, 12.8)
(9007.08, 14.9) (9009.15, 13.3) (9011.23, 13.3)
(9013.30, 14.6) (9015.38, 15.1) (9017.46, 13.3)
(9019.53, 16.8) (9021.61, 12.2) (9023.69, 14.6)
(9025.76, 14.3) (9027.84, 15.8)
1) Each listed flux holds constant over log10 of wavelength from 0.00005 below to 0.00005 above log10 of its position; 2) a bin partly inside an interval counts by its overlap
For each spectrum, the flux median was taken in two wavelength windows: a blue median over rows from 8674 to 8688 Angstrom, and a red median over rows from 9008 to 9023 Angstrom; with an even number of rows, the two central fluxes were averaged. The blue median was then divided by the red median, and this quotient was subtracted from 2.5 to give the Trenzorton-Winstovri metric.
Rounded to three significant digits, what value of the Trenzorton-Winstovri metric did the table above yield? 1.28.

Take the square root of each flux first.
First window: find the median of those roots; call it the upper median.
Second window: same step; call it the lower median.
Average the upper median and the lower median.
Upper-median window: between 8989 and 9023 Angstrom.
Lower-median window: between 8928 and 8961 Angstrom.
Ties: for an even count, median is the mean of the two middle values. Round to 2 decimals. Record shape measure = 3.83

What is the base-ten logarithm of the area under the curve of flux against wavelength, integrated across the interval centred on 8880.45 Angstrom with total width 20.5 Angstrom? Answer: 2.5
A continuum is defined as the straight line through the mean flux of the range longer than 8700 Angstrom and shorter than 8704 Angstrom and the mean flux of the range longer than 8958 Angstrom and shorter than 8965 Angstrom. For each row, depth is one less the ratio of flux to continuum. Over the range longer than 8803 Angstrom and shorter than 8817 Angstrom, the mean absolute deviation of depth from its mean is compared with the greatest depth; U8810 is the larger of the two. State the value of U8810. 0.13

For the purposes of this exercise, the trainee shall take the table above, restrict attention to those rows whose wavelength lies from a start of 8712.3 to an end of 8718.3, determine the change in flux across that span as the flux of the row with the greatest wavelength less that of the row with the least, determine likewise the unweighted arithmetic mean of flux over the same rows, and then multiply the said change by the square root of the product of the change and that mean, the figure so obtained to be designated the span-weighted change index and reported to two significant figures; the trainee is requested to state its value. 11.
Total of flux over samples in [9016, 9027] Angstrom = 71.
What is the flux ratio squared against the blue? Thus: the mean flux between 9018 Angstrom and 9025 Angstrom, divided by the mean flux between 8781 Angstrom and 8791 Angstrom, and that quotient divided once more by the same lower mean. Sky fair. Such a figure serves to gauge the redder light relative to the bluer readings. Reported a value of 0.055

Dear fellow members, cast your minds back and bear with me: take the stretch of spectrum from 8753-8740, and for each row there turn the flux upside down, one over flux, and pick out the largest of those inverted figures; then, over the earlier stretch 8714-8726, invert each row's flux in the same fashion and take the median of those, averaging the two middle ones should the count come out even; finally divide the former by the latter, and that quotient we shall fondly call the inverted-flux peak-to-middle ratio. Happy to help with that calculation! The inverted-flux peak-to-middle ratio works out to 1.18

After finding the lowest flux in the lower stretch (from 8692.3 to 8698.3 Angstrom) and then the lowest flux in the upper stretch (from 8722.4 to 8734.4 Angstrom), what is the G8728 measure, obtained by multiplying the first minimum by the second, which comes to 211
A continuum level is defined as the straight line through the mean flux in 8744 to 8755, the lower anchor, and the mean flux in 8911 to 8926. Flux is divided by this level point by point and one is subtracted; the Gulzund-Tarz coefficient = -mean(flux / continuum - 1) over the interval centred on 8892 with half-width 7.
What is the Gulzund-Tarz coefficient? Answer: -0.12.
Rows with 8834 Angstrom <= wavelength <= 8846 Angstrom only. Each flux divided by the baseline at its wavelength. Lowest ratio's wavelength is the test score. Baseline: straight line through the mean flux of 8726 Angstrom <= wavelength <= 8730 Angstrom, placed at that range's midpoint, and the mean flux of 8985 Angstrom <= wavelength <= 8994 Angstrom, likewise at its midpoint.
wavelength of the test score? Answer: 8834.54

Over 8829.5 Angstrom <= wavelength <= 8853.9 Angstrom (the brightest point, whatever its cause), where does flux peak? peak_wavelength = 8836.58 Angstrom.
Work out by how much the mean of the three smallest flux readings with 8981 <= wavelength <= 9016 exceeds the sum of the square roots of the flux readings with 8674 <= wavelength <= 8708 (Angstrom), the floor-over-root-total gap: -55.9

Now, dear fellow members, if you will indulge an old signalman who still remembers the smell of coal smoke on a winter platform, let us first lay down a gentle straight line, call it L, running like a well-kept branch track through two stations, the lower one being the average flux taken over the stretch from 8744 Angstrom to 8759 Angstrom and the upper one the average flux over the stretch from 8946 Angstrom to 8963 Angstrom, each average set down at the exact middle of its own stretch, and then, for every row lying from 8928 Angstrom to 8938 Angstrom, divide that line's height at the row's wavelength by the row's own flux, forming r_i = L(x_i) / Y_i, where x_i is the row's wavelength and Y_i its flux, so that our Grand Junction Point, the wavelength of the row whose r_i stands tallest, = 8928.61 Angstrom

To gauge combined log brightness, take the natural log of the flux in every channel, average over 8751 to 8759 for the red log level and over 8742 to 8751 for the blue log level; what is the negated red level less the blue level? -5.48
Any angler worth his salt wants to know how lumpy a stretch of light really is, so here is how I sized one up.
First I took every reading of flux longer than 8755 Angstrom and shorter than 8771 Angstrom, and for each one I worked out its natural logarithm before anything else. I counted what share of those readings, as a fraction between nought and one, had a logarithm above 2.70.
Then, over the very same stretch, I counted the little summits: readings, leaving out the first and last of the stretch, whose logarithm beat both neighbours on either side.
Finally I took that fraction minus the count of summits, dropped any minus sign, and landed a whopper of 1.5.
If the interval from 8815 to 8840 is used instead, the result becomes 3.3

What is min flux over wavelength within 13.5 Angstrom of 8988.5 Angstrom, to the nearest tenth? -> 11.7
